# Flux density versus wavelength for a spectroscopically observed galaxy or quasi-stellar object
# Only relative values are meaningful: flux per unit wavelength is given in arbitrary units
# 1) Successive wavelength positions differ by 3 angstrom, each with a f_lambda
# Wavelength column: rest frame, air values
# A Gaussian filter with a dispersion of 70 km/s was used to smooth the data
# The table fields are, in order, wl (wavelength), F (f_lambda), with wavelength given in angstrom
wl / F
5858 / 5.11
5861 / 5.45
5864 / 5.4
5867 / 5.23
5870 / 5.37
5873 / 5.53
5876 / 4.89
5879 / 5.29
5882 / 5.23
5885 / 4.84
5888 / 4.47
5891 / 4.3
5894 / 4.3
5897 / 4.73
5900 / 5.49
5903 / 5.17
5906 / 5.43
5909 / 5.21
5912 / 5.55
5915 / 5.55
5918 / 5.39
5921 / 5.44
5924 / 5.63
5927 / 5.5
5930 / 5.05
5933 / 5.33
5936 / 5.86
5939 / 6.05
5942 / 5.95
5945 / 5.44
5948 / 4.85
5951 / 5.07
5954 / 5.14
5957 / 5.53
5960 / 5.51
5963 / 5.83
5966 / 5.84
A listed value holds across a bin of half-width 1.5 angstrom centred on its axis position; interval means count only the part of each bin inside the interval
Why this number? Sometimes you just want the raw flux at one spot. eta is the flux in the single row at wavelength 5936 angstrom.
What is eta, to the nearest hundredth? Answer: 5.86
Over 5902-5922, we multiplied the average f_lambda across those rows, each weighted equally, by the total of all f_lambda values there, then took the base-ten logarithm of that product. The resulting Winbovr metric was 2.31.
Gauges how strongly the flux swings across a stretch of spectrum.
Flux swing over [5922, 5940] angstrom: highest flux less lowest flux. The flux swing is 1.0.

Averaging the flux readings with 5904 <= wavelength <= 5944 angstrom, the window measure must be 5.5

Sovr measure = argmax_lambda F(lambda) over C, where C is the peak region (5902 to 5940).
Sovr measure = 5939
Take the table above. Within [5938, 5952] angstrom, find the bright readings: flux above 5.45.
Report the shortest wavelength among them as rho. 5939 angstrom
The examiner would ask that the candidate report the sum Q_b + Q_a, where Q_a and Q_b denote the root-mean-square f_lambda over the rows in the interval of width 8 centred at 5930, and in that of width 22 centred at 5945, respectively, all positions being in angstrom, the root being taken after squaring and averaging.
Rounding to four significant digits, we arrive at 10.79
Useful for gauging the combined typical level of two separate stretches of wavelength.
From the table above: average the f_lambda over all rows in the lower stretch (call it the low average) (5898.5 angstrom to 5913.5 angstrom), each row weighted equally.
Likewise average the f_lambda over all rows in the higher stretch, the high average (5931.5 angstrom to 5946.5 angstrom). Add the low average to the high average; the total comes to 11.1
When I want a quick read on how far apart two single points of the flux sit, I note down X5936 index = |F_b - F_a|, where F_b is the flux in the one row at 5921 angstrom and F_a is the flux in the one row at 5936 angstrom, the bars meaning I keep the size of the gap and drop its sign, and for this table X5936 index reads 0.4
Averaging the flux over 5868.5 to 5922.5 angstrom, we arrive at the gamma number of 5.1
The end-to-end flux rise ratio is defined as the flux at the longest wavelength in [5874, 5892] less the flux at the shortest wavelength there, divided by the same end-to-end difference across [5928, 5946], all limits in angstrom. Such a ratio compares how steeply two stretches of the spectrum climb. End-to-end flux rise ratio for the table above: -1.5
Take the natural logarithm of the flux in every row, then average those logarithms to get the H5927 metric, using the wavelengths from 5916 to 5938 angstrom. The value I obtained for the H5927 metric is 1.70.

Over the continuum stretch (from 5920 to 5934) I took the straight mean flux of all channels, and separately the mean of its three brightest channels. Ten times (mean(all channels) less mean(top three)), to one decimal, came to -1.3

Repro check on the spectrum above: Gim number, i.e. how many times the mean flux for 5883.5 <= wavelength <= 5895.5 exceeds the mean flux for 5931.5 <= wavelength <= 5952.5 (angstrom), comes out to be 0.81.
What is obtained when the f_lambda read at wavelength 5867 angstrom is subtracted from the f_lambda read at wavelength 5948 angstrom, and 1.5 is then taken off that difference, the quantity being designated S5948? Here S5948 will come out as -1.88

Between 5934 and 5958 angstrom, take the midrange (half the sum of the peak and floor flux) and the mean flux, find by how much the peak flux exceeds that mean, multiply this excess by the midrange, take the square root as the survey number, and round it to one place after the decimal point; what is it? 1.8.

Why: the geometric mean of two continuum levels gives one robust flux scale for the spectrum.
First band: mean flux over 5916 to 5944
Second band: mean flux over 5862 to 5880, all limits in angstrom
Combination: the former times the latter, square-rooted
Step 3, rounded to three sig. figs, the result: 5.43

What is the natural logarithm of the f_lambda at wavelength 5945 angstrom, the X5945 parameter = 1.69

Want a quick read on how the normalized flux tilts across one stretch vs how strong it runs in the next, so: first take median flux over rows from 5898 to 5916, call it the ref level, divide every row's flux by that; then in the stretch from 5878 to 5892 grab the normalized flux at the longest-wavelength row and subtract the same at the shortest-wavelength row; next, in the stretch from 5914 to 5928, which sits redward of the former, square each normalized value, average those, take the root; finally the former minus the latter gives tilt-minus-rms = -1.2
